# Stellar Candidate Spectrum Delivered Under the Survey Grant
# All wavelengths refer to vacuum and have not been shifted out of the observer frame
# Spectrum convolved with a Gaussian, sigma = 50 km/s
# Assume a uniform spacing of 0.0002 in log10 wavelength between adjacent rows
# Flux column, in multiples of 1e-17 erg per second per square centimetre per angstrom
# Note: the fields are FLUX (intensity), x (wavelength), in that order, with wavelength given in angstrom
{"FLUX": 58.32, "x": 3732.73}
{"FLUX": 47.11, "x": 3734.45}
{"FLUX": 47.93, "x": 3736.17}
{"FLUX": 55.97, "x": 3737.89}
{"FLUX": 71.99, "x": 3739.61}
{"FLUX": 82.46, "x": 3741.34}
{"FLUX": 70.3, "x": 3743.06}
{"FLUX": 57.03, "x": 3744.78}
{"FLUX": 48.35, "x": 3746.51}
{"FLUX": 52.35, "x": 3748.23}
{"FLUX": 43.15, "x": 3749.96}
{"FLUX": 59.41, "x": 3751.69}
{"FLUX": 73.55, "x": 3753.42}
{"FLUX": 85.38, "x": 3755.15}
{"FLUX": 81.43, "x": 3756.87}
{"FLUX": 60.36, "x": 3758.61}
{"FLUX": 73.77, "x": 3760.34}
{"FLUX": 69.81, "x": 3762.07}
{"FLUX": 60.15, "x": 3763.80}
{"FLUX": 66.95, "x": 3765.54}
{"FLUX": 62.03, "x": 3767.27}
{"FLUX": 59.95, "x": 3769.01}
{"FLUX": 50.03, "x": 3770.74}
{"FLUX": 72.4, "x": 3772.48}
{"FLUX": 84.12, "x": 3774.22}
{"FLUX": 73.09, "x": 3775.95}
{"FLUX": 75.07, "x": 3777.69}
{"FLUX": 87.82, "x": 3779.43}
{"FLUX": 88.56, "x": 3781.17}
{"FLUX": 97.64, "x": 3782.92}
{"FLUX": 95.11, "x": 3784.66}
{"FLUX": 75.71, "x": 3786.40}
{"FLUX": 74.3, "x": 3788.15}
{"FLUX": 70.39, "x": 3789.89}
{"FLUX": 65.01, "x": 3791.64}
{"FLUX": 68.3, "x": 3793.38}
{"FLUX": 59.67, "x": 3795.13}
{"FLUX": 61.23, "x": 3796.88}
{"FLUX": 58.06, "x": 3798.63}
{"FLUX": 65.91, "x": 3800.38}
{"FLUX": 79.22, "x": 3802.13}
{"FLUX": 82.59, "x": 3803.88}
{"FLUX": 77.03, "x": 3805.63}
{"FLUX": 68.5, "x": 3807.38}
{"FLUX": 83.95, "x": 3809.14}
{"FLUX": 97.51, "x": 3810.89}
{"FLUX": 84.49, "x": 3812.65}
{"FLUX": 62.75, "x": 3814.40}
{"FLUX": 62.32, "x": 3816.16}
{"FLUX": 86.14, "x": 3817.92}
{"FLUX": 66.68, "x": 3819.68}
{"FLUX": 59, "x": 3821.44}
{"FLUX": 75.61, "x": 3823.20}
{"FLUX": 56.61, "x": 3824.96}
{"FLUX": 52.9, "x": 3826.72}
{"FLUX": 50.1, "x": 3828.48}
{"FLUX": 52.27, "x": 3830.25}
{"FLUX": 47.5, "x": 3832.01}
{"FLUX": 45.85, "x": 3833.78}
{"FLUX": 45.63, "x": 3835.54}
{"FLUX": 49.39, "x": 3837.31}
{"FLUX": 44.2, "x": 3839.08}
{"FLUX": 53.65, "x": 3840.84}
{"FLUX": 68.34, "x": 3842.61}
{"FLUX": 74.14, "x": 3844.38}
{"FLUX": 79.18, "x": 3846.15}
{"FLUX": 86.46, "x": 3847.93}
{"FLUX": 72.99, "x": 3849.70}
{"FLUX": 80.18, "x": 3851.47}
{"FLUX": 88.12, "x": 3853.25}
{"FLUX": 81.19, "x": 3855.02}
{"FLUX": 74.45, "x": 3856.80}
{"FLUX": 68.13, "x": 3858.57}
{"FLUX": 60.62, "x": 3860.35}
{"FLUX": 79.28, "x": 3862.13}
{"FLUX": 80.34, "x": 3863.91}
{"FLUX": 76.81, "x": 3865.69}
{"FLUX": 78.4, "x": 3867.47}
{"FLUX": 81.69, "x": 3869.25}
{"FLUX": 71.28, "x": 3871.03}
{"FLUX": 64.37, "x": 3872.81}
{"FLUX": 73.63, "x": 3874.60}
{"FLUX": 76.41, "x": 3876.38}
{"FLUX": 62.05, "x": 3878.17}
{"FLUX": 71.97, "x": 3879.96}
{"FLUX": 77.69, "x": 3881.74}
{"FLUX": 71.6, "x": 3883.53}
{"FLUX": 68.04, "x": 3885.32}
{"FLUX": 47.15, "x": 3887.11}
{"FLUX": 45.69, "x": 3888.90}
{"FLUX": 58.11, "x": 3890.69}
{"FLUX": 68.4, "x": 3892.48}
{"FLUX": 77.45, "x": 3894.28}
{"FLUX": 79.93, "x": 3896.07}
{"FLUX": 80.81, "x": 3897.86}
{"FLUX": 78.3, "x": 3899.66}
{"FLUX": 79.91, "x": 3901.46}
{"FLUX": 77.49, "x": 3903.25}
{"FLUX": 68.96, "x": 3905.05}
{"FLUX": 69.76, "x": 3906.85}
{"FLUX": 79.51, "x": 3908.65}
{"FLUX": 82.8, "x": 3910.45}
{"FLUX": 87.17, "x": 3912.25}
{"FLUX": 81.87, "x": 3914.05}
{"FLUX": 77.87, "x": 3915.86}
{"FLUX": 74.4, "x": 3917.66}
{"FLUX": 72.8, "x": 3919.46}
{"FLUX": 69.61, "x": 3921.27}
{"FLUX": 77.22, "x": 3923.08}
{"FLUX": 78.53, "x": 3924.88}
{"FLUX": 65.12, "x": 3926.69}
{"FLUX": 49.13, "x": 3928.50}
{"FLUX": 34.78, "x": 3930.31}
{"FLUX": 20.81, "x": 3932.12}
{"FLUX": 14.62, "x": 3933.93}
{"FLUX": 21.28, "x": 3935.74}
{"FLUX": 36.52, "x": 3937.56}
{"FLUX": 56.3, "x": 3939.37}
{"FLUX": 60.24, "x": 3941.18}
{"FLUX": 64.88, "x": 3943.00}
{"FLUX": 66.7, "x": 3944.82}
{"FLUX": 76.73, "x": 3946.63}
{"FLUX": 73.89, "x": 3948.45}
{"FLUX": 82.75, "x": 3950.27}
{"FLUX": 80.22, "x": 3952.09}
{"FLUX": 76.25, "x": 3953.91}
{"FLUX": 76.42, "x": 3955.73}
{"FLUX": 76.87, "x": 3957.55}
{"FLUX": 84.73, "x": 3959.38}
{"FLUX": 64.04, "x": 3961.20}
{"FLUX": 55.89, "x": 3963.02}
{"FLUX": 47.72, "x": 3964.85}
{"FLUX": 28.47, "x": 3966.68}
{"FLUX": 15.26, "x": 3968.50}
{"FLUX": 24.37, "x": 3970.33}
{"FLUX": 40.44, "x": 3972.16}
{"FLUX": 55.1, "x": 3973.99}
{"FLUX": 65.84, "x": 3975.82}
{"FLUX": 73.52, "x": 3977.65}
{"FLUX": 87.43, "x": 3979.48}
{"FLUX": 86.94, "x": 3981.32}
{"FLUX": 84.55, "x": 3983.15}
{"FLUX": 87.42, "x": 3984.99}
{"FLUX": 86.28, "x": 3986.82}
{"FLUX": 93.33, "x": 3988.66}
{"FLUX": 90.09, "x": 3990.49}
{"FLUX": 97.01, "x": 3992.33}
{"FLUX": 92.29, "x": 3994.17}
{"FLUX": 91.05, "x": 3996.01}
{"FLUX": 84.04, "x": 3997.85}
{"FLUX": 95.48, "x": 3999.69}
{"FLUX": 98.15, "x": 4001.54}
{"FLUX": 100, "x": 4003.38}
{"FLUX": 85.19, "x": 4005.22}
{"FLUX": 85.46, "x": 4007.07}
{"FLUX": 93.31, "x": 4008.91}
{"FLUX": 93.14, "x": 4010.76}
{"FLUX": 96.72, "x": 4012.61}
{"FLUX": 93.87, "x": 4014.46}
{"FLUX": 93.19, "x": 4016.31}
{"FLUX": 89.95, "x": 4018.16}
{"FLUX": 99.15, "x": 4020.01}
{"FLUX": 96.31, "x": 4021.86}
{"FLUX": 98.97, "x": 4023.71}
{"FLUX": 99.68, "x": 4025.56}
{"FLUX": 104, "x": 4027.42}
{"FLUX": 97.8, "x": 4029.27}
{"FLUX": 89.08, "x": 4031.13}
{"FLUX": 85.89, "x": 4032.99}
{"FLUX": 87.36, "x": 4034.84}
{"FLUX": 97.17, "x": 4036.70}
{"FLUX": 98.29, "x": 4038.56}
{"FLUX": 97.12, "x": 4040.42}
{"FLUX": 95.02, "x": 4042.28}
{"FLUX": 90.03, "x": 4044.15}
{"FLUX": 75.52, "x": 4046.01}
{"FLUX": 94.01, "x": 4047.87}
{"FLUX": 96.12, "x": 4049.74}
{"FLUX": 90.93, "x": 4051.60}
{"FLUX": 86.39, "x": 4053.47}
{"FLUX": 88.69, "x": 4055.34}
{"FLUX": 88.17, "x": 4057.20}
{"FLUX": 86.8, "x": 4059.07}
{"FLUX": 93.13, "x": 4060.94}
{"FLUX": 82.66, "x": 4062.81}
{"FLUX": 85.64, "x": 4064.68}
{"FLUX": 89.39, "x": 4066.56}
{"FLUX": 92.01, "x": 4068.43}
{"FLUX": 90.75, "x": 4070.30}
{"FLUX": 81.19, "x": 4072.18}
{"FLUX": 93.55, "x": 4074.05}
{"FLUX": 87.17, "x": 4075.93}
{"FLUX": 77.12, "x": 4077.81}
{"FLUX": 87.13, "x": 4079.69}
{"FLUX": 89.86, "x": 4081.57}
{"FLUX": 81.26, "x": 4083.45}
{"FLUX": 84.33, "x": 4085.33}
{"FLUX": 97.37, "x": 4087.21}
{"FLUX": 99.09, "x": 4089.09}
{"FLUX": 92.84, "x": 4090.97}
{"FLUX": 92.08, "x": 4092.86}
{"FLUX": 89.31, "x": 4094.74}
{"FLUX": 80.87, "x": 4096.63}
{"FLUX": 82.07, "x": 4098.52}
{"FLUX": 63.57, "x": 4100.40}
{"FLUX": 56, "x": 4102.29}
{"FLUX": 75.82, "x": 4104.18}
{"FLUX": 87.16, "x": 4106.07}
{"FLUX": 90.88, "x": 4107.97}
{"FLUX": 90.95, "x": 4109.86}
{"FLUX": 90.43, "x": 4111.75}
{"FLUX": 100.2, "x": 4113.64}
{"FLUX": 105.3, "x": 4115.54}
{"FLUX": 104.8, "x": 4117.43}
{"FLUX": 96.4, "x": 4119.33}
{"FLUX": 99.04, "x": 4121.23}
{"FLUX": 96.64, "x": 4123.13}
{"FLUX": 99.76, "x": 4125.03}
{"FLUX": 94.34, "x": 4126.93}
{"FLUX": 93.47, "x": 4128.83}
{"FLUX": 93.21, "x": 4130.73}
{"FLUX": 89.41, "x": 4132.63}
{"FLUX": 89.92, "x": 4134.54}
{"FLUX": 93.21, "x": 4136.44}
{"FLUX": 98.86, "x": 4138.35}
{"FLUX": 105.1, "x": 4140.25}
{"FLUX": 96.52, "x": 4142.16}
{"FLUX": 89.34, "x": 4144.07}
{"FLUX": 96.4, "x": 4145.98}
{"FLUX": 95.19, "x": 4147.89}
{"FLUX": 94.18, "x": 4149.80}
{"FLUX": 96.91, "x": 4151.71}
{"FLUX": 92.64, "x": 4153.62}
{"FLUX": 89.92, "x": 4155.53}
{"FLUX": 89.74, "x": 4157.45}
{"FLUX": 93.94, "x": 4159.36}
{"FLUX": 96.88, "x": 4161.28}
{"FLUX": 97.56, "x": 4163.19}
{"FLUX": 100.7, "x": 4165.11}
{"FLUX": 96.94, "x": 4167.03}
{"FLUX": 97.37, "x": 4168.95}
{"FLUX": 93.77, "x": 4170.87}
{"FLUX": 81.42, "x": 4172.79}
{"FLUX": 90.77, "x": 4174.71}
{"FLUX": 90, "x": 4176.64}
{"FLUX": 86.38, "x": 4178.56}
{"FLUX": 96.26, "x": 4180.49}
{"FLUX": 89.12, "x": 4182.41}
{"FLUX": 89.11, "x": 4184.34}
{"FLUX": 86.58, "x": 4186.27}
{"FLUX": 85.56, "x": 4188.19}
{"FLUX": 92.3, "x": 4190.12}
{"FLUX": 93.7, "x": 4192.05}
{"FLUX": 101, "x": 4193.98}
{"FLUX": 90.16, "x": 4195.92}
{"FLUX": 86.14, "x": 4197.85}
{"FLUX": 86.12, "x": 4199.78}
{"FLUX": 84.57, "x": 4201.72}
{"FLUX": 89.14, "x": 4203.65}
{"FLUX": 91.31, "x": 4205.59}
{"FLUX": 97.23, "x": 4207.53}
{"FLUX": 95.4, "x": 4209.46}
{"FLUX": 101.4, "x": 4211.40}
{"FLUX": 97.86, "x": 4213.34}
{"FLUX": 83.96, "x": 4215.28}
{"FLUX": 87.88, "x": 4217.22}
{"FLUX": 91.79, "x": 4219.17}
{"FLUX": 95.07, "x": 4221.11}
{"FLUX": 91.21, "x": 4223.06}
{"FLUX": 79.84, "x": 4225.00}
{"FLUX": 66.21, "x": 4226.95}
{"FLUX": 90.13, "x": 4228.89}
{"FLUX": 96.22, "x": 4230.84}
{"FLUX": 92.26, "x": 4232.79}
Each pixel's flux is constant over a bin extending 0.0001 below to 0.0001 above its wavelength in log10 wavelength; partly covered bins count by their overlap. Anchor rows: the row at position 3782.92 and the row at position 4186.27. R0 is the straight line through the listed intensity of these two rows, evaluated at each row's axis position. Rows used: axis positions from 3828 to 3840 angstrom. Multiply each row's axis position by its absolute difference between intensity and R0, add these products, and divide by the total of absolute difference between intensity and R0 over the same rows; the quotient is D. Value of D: 3833.9 angstrom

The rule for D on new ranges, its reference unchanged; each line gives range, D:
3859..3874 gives 3866.6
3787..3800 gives 3793.9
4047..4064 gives 4055.9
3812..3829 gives 3821.8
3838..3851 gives 3842.9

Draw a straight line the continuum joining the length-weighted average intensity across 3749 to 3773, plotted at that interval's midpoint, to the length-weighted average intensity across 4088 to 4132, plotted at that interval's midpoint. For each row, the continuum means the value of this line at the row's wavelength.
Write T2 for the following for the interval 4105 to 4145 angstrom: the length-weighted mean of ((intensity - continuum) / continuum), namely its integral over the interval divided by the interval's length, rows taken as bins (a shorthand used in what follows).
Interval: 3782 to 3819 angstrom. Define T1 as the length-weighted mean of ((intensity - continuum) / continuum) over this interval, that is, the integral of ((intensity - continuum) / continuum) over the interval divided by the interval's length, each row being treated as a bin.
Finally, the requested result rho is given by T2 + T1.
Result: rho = 0.14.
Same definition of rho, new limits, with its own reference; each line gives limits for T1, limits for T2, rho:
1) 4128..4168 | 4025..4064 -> 0.09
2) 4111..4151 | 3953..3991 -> -0.12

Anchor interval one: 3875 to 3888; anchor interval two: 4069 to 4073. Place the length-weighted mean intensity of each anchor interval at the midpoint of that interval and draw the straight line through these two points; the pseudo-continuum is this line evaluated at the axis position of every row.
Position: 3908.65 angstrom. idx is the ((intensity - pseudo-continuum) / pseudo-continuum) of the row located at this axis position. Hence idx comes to 0.12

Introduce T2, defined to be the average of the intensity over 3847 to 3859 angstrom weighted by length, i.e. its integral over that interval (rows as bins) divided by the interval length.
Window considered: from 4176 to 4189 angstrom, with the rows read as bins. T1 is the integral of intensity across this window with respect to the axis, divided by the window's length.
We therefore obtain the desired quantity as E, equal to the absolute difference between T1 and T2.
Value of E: 10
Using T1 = 89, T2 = 79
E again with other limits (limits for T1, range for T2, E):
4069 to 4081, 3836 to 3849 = 22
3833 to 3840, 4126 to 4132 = 47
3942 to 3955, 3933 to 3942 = 37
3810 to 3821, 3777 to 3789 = 9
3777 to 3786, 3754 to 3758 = 7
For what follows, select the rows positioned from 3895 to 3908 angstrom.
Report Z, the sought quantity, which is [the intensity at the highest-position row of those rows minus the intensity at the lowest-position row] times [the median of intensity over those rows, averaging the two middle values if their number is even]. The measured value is -796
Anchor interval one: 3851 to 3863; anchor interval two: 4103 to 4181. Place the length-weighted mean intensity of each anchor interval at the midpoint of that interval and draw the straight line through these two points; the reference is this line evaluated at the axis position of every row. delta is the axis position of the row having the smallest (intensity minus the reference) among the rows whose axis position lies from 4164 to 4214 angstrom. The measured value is 4172.79 angstrom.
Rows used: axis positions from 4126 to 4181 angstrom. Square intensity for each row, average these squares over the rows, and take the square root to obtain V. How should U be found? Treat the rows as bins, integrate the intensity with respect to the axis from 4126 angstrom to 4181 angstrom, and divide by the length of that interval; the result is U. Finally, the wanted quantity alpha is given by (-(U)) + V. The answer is 0.14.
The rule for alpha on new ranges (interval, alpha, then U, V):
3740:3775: 1.07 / 65.7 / 66.8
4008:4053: 0.27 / 93.8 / 94.0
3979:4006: 0.06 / 90.7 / 90.8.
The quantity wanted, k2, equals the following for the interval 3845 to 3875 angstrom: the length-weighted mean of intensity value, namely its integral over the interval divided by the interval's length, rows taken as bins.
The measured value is 76.3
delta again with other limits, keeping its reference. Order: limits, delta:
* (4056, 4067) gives 4062.81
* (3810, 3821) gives 3816.16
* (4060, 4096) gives 4077.81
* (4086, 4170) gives 4102.29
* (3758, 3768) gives 3763.80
